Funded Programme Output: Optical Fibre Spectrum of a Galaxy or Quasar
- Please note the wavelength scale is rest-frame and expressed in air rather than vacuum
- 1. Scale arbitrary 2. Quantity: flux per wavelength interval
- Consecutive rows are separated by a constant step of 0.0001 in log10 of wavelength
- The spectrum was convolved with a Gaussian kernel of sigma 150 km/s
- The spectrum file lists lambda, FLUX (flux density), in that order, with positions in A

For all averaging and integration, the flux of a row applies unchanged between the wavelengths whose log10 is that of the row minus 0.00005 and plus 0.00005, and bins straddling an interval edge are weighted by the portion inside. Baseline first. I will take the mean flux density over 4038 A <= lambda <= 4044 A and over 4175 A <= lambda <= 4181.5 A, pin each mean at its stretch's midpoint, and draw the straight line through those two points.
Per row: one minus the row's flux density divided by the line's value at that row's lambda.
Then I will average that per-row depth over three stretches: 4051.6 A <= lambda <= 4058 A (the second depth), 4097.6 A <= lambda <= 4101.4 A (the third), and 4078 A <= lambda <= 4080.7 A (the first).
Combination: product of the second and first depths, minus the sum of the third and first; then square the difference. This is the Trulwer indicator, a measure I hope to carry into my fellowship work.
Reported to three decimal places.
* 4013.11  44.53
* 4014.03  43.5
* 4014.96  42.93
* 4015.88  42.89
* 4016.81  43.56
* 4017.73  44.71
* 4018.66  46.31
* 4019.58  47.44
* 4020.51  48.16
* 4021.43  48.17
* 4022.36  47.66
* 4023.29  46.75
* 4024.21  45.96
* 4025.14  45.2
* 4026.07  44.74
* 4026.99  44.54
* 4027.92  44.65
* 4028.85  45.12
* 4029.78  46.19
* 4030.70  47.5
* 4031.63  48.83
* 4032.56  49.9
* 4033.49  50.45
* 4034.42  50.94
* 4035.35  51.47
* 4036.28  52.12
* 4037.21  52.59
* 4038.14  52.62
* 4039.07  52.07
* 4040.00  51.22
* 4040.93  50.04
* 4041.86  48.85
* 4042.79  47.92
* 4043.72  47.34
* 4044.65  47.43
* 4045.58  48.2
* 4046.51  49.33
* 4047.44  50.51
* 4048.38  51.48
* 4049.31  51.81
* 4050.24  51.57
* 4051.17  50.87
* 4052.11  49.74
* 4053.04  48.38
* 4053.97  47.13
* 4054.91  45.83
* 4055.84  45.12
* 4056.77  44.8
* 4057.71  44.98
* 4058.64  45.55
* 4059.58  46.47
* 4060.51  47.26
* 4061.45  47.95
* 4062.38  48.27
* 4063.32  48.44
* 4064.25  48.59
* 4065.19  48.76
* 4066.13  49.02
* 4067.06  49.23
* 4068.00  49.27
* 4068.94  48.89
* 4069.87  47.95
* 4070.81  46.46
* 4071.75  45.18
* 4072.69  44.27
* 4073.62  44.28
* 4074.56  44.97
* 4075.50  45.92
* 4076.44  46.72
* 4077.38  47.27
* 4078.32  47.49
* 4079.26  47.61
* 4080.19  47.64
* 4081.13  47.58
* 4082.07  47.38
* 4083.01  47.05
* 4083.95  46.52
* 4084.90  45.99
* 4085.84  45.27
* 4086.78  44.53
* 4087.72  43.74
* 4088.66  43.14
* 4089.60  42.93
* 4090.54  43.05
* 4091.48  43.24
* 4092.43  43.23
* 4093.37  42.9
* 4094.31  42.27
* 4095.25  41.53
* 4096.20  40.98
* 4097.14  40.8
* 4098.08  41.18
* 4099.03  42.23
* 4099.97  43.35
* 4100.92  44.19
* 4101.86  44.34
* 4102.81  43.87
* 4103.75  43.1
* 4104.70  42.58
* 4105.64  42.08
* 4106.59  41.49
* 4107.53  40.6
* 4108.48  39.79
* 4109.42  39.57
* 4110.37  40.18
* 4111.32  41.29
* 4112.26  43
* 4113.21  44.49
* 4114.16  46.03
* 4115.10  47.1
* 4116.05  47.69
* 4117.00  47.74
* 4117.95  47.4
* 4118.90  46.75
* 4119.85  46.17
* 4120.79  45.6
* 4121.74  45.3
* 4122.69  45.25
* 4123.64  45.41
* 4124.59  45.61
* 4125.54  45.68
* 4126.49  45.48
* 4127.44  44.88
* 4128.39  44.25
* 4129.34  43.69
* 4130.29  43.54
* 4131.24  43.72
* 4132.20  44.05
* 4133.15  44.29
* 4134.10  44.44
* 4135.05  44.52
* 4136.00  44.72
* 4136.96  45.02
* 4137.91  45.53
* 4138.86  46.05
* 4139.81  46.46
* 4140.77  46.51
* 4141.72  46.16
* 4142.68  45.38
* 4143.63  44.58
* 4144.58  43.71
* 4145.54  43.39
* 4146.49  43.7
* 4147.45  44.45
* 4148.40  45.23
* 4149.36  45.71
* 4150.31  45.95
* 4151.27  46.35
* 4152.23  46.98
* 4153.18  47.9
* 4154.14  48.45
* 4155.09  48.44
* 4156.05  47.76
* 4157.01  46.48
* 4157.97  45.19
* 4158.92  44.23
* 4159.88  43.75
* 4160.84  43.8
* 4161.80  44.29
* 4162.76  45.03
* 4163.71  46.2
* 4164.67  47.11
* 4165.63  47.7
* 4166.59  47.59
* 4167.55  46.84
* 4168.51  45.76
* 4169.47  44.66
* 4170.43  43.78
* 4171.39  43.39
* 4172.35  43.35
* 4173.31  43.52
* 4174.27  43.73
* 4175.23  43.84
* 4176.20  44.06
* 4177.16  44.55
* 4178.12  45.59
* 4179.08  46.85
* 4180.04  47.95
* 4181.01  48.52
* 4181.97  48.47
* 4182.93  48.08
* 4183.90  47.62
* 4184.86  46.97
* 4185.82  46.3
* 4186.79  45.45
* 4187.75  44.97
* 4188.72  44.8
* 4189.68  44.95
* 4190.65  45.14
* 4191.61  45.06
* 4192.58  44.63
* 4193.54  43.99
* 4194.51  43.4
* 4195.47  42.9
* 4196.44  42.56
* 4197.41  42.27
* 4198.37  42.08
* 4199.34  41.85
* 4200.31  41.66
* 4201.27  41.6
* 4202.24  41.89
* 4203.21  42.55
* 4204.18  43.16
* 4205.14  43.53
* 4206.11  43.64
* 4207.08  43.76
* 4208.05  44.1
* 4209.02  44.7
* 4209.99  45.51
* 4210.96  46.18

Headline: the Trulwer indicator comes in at 0.019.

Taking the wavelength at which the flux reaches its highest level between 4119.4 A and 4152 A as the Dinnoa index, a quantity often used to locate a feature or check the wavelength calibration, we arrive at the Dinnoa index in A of 4140.77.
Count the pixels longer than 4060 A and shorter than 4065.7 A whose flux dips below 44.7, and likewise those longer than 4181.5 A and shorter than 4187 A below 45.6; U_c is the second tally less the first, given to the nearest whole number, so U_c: 1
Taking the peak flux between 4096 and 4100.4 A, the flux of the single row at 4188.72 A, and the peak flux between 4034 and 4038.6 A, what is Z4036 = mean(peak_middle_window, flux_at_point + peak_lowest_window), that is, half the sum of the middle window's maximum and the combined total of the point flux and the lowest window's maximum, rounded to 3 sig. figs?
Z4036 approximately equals 70.4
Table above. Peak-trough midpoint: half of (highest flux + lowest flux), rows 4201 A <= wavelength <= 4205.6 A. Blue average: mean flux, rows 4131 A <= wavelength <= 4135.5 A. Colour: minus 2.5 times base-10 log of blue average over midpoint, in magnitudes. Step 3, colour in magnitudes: -0.04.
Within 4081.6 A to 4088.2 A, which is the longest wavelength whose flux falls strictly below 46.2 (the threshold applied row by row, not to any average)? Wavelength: 4087.72 A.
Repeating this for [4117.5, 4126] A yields 4125.54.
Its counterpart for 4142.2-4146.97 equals 4146.49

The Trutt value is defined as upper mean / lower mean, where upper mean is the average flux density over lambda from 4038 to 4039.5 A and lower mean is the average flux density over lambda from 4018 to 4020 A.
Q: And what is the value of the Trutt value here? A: 1.12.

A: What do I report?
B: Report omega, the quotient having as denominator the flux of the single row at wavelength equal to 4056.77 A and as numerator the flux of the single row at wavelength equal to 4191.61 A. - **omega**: 1.01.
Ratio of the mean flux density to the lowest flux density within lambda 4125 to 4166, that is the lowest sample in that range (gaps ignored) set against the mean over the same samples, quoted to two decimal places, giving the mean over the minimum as 1.05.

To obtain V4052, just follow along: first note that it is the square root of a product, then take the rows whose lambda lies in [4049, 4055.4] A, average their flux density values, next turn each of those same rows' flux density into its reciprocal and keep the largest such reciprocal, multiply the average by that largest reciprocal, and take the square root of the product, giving 1.04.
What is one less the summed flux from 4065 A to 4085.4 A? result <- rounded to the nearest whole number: -1034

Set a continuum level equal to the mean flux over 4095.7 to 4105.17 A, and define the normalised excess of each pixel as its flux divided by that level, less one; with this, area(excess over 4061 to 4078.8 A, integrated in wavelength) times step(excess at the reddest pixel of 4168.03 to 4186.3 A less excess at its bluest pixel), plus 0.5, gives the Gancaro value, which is 0.52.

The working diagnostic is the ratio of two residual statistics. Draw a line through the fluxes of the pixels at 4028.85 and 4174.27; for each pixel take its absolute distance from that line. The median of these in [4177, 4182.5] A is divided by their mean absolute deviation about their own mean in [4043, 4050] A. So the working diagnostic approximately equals 2.4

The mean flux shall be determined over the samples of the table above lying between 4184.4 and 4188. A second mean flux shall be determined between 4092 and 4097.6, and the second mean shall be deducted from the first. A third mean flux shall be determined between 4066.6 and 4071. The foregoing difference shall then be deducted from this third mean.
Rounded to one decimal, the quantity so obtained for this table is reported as 44.4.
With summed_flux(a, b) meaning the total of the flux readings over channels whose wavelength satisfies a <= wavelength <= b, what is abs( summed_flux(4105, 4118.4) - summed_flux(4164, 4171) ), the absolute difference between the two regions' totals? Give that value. 285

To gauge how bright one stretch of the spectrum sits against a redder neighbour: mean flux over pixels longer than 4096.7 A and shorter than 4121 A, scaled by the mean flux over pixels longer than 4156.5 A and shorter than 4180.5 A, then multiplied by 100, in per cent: 96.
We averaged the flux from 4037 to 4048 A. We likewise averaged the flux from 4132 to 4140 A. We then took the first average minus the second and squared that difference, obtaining 23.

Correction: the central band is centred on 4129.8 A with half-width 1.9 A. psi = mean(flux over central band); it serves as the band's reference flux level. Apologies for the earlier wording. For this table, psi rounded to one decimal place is 43.8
